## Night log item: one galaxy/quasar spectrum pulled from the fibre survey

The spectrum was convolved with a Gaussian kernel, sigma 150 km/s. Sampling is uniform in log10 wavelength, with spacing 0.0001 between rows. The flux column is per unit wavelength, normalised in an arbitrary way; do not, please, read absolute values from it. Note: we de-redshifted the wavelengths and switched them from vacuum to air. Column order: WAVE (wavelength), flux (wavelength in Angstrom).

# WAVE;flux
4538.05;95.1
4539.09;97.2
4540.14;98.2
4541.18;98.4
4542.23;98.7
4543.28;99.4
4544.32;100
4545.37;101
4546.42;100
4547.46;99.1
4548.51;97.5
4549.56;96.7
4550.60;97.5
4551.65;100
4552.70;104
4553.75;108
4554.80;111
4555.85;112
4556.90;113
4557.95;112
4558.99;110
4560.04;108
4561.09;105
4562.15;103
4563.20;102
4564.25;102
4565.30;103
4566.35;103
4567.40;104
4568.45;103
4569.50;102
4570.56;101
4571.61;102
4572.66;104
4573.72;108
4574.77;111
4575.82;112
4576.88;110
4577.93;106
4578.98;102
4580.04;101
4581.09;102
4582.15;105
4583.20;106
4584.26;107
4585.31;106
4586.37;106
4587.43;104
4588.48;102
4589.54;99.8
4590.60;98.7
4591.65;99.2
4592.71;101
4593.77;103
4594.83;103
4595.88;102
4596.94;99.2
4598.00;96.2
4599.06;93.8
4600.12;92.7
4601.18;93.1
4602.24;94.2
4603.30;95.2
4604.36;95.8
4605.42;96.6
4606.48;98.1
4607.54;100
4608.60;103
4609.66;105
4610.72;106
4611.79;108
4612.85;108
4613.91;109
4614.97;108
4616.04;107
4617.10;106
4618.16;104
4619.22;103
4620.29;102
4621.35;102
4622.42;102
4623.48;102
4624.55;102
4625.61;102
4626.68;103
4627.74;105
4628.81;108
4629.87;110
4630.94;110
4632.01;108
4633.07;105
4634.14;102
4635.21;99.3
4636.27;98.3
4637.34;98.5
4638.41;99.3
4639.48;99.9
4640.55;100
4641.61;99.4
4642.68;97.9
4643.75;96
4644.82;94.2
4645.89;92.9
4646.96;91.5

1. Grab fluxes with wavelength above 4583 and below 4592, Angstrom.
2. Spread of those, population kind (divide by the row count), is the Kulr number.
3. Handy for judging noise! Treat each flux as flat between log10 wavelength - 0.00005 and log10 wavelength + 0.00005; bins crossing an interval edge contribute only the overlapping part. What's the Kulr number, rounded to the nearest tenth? 3.1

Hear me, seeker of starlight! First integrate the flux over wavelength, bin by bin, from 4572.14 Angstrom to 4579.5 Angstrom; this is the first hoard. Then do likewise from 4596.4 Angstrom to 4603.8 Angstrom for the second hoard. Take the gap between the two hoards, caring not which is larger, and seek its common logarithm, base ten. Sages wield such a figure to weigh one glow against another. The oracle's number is 2.0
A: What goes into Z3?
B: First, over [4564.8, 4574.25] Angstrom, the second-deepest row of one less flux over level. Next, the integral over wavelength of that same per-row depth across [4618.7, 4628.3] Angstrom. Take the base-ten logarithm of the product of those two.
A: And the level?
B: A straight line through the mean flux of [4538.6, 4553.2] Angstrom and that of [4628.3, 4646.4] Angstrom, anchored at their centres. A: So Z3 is -2.41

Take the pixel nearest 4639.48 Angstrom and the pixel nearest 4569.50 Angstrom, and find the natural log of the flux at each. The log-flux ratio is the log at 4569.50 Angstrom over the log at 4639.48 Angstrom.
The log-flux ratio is 1.00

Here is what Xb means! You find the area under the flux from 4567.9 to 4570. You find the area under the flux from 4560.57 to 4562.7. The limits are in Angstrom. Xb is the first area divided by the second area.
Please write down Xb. 1.0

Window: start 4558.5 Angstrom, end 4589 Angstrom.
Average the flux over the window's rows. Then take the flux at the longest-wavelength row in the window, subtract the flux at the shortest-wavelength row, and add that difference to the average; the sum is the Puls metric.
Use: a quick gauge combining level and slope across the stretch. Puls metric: 97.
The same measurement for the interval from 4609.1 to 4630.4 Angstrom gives 110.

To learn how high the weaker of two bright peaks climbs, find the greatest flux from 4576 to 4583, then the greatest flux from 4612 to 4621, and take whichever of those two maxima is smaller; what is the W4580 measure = 109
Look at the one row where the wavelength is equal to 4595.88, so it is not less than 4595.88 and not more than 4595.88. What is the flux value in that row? 102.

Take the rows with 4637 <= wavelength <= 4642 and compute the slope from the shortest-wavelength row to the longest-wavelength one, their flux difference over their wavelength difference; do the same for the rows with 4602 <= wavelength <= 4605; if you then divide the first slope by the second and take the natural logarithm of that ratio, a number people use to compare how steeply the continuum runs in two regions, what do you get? -1.3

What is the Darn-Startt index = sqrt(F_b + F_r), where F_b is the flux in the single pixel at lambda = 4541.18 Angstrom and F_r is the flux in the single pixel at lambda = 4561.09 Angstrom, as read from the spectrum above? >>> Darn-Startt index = 14.3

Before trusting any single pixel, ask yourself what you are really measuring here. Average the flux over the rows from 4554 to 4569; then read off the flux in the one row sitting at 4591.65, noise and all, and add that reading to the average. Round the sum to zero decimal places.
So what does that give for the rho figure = 206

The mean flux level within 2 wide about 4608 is 101.5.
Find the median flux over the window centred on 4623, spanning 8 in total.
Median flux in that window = 102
